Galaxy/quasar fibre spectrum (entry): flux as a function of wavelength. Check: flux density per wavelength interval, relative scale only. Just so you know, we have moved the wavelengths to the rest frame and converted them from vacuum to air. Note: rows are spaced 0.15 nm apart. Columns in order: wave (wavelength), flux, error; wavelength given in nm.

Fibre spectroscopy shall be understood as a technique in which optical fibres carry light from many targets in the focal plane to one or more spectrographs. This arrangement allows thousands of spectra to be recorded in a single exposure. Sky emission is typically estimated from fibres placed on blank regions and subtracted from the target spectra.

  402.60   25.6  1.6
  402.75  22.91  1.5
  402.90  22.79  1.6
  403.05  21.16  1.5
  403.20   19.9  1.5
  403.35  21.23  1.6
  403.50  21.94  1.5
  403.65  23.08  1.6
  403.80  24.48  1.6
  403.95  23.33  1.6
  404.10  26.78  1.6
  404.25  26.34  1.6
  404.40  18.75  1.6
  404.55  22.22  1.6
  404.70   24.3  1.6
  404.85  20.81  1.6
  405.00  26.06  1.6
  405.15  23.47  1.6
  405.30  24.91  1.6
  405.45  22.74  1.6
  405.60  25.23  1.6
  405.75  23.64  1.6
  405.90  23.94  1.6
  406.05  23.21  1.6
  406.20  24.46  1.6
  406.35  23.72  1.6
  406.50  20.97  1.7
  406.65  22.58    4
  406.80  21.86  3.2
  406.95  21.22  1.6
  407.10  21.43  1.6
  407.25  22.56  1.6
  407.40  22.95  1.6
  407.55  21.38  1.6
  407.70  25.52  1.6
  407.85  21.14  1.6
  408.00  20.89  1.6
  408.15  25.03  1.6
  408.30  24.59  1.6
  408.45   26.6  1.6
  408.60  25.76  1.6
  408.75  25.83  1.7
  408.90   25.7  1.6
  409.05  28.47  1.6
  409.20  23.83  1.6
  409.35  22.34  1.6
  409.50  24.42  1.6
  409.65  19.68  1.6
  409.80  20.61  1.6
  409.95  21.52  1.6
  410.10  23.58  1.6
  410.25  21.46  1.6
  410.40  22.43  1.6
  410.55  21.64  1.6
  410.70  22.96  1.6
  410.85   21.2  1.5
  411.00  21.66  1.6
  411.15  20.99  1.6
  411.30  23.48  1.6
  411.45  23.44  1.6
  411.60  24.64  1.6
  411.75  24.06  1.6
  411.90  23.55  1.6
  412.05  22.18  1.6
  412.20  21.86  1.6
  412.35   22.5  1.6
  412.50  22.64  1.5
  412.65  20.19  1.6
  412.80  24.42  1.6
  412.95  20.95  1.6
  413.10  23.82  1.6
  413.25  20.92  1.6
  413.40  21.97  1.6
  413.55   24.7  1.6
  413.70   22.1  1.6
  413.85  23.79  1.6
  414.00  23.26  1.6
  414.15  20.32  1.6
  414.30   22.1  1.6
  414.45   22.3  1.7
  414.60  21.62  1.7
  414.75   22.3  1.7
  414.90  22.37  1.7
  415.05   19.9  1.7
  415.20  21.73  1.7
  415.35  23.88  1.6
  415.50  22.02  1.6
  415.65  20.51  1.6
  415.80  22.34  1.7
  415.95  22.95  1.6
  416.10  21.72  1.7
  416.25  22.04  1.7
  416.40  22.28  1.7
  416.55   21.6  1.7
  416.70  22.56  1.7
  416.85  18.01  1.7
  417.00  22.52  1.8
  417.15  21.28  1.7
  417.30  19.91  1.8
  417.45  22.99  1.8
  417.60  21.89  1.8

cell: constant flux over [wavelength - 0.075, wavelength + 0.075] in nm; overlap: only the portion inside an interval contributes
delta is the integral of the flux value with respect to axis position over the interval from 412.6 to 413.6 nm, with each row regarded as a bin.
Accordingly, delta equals 22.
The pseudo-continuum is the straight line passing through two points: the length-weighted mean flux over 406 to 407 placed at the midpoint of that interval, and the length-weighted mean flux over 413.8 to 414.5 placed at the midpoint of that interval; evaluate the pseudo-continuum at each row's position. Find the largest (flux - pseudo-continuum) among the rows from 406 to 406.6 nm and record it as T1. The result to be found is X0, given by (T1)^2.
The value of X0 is 3.4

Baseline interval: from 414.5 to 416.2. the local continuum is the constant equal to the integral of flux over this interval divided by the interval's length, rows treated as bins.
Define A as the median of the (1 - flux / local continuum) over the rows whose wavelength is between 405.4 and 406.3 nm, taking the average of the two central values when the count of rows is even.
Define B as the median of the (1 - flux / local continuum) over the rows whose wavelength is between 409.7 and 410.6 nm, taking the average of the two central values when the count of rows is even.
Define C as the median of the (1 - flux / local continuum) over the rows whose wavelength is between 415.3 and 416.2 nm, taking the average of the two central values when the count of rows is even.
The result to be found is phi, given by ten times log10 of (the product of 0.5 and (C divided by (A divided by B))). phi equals -29.8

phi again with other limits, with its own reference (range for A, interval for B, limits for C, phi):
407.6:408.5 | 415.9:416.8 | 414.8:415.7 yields -39.1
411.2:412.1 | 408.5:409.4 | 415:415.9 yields -24.0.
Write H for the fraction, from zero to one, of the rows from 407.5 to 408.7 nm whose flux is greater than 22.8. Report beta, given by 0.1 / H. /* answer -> 0.16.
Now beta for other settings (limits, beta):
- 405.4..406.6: 0.13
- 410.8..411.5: 0.25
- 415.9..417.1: 0.80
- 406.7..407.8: 0.35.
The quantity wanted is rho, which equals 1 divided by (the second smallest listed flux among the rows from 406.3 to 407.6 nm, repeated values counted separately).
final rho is 0.0471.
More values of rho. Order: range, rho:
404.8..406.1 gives 0.0440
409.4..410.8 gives 0.0485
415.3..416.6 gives 0.0463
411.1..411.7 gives 0.0427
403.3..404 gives 0.0456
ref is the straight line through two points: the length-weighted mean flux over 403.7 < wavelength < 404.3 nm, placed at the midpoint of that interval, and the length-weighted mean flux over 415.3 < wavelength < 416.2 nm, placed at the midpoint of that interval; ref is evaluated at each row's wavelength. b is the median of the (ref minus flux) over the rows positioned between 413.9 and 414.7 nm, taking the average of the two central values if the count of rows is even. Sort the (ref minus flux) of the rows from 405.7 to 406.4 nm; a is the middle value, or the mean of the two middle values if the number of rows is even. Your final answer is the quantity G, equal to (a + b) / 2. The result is 0.6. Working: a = 0.8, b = 0.44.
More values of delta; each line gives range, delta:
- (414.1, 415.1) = 22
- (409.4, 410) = 13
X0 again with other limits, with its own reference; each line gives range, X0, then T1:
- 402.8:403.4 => 0.0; 0.06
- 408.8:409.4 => 35.7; 5.97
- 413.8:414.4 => 2.2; 1.47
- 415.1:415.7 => 2.6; 1.62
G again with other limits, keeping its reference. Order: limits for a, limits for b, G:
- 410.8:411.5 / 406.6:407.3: 2.1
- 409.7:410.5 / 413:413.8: 1.3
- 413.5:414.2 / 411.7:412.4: -0.1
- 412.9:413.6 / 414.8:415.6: 0.5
